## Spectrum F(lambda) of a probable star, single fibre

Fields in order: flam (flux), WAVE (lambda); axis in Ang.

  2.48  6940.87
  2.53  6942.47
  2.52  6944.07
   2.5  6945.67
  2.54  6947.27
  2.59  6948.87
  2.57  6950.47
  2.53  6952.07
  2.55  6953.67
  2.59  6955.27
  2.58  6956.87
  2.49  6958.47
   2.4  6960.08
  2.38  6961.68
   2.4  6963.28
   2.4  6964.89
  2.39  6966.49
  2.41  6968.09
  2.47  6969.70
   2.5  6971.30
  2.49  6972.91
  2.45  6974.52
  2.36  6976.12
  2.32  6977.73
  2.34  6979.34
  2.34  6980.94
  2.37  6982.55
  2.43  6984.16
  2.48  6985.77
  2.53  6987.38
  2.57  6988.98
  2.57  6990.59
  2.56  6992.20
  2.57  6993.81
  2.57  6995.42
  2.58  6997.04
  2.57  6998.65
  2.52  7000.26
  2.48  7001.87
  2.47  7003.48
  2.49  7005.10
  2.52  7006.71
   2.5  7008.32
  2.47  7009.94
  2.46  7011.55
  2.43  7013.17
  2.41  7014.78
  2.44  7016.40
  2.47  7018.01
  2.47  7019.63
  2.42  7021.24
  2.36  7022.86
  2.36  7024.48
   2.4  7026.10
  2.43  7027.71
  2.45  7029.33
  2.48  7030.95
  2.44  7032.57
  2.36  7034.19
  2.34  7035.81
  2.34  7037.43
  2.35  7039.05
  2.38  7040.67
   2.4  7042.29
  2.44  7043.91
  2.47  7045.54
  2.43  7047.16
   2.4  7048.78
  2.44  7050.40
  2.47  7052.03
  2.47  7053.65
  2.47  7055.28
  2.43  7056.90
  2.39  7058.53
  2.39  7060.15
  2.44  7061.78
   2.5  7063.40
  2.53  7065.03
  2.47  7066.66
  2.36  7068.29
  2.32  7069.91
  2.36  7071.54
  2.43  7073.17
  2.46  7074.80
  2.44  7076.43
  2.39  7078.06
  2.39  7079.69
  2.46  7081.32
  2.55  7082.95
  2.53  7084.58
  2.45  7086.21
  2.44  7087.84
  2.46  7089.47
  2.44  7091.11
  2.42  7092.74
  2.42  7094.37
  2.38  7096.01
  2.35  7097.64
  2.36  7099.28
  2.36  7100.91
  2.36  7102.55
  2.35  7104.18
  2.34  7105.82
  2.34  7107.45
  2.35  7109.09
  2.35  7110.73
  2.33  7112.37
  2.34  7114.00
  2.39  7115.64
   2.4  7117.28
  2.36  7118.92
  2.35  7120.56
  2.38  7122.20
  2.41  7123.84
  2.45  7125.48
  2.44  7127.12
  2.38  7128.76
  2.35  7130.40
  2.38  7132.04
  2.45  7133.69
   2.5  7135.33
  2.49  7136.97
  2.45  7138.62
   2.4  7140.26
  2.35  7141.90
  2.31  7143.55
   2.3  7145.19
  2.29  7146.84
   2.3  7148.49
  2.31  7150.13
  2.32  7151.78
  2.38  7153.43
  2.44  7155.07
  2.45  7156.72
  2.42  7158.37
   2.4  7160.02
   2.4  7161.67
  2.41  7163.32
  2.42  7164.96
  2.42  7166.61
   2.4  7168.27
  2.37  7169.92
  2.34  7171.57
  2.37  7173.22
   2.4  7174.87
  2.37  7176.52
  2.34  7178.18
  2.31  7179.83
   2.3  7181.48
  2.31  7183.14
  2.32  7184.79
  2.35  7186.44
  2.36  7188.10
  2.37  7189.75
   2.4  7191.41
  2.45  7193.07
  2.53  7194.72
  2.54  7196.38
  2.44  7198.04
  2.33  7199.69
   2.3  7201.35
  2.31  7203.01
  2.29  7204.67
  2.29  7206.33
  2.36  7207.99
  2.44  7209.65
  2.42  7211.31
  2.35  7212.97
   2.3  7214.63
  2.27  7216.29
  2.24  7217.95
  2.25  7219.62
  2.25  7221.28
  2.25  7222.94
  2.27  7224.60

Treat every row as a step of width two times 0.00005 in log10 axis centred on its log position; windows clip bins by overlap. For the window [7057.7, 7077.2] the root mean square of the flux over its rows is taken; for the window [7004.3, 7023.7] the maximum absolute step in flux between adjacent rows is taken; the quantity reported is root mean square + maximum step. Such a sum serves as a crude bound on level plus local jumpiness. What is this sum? 2.48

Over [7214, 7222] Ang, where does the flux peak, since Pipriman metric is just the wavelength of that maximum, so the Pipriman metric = 7214.63 Ang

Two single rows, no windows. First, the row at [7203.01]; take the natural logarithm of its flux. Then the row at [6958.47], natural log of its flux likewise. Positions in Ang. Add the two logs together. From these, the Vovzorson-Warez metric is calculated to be 1.75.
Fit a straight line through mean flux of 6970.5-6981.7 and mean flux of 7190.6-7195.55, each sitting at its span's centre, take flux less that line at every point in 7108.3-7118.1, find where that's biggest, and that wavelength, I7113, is 7117.28 Ang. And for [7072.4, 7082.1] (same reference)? 7074.80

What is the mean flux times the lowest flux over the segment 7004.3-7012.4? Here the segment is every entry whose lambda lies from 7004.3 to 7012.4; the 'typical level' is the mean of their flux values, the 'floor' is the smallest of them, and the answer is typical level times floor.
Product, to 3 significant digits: 6.12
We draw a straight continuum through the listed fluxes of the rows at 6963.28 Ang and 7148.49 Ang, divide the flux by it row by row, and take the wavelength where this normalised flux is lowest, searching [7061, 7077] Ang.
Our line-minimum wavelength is 7069.91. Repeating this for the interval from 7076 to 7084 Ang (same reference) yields 7078.06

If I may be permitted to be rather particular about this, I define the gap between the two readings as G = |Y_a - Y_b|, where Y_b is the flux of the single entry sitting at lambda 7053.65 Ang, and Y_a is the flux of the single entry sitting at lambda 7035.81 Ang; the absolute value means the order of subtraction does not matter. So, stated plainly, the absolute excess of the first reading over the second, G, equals 0.130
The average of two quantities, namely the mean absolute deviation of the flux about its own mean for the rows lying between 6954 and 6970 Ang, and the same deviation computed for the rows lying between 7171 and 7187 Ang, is 0.045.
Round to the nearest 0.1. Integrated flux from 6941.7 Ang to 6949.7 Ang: 20.3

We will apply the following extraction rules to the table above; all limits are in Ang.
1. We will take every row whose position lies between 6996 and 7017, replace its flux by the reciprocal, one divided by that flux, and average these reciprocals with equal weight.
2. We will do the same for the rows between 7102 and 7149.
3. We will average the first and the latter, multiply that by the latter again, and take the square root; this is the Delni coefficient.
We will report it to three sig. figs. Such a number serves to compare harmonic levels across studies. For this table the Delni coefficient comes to 0.416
